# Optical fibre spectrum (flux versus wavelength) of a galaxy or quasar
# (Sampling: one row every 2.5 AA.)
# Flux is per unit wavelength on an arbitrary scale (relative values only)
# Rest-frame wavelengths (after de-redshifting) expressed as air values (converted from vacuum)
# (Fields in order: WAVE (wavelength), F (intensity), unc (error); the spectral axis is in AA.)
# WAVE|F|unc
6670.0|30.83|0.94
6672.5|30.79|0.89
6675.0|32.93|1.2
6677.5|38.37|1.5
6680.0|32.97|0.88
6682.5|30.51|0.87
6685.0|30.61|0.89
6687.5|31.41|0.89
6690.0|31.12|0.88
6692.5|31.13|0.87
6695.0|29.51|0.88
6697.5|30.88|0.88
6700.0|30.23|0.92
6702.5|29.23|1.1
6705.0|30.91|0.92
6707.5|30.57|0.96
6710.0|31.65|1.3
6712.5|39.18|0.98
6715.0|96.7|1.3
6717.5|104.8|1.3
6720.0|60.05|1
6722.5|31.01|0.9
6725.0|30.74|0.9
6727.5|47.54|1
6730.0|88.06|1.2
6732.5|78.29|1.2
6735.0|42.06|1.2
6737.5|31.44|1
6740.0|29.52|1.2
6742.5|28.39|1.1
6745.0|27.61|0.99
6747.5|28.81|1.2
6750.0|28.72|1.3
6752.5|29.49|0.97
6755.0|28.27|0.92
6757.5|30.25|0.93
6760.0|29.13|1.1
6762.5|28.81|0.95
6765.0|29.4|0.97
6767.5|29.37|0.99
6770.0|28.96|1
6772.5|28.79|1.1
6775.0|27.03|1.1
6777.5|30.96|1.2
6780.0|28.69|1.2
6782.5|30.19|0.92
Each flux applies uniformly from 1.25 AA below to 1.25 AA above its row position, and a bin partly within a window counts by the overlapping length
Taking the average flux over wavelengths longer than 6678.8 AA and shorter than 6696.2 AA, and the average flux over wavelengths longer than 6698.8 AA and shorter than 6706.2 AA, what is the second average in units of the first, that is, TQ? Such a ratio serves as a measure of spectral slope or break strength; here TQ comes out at 0.97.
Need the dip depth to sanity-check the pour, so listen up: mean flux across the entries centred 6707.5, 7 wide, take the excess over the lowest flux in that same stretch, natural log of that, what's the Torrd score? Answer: -1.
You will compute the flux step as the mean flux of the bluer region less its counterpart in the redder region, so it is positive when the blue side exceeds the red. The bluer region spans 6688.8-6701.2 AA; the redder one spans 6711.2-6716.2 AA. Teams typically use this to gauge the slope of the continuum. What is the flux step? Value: -37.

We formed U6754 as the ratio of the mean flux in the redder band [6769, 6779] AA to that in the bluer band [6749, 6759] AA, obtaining 1.0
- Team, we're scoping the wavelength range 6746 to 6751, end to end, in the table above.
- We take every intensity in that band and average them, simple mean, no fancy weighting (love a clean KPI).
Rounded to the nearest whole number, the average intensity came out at 29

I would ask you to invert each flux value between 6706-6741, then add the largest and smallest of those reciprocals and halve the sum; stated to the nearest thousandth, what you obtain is 0.022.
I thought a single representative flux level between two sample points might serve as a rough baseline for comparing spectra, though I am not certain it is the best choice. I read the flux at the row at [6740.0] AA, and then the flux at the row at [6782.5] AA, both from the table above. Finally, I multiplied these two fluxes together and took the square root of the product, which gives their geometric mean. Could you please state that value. 29.9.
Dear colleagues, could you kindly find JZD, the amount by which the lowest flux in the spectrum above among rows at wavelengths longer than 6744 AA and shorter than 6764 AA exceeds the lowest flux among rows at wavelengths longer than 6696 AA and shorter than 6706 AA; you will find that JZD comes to -1.6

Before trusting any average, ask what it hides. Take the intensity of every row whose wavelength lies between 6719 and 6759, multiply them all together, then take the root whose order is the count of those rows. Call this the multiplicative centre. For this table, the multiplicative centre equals 37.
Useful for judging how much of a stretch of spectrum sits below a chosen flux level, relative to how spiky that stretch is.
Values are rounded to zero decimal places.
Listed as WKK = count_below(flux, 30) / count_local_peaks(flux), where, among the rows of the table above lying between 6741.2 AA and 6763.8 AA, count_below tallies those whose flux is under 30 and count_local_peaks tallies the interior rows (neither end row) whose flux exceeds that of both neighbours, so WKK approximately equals 3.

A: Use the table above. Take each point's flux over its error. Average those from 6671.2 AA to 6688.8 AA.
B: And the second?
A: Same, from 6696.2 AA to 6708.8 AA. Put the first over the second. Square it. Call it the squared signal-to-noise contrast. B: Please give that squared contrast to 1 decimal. 1.1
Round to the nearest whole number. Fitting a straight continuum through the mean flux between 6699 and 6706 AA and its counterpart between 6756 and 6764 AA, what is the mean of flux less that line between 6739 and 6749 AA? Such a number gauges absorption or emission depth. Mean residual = -1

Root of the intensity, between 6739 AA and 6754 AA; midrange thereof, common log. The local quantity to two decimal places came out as 0.73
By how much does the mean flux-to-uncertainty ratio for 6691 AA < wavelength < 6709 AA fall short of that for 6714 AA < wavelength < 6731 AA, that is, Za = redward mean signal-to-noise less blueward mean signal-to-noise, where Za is 25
